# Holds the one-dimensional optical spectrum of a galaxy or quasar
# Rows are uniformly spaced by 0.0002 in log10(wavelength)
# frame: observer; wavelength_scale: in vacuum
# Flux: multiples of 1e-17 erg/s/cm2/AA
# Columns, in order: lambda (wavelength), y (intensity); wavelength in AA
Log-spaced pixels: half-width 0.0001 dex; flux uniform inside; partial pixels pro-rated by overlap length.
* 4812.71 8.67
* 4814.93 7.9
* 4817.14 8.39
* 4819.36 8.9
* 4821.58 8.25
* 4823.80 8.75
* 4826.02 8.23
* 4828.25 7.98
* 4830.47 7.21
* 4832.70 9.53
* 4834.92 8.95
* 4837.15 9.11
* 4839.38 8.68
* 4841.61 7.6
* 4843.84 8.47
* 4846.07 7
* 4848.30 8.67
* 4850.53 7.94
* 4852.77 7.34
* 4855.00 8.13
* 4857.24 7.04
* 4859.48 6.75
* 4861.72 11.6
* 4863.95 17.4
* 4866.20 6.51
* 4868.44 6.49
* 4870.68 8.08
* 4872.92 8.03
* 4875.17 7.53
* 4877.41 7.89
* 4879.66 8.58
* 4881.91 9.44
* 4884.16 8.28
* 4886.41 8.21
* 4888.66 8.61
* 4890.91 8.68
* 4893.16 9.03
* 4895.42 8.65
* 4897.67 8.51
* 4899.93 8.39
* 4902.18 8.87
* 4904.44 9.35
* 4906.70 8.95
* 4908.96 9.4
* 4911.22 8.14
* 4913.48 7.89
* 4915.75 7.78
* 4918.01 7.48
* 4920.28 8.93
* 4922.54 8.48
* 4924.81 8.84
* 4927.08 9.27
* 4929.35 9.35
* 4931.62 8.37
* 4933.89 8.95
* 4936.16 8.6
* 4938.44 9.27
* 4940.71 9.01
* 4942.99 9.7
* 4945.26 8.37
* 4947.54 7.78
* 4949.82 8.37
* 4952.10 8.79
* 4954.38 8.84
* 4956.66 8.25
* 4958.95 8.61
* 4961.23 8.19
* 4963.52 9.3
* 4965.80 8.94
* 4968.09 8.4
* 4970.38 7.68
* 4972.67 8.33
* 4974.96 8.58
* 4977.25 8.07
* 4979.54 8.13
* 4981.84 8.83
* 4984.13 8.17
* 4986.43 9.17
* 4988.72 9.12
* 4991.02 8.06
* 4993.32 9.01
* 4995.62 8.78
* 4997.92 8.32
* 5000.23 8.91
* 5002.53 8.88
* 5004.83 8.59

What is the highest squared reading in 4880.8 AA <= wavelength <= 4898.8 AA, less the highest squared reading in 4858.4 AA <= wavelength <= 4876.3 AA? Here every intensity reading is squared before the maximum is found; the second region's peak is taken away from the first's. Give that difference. -214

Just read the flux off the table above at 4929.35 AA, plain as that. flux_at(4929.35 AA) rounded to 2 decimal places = 9.35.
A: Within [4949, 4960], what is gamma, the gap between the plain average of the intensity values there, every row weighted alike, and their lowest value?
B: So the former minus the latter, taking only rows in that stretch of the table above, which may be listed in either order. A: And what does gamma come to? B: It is 0.32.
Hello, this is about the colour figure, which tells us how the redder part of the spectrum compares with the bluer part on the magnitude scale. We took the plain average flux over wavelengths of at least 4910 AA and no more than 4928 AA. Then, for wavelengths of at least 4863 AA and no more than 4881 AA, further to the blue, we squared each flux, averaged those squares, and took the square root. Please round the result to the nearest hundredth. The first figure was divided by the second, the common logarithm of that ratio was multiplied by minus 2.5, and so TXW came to 0.13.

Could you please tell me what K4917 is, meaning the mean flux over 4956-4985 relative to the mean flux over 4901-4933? 0.974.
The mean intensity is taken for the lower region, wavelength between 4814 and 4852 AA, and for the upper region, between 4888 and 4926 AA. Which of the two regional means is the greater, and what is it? 8.59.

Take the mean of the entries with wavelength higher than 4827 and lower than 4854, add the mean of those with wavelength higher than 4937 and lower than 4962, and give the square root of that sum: 4.11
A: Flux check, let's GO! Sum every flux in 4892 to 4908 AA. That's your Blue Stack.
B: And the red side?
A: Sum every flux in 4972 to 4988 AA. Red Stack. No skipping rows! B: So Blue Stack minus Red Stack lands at 2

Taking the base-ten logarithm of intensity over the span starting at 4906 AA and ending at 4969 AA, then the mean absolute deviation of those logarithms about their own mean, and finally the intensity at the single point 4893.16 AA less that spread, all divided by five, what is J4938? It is 1.80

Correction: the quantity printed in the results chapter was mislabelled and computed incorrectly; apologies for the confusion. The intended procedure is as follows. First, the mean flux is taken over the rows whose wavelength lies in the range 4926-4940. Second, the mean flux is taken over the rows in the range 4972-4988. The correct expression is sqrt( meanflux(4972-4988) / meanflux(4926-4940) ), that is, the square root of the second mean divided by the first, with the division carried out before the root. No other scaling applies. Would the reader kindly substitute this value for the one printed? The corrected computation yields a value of 0.97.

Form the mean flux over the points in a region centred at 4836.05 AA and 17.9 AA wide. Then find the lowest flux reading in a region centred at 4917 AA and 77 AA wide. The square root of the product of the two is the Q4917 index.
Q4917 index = 7.9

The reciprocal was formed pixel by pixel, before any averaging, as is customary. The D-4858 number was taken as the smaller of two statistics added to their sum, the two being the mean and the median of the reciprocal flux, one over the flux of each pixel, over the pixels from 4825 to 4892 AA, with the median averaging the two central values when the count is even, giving 0.367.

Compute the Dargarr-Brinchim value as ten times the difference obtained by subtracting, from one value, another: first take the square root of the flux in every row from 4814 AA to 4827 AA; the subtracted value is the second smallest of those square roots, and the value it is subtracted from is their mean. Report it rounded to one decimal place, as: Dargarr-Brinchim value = 0.3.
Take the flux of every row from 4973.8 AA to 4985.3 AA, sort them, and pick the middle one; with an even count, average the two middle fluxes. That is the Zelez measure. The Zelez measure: 8.2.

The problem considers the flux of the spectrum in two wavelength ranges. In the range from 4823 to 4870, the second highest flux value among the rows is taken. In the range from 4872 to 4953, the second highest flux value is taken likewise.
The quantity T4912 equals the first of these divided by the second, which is 1.229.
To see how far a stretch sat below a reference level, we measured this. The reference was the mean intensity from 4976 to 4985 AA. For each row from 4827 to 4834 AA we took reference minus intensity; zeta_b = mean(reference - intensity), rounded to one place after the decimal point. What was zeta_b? 0.1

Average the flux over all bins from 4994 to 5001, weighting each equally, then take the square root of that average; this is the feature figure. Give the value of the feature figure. 2.94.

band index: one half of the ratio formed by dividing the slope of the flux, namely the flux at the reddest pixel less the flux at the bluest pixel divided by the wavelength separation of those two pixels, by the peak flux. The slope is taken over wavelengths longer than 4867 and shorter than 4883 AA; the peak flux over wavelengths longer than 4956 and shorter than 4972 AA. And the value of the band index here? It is 0.012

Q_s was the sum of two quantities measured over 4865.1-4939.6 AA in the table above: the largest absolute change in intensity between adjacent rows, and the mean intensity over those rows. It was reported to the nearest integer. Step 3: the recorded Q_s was 10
